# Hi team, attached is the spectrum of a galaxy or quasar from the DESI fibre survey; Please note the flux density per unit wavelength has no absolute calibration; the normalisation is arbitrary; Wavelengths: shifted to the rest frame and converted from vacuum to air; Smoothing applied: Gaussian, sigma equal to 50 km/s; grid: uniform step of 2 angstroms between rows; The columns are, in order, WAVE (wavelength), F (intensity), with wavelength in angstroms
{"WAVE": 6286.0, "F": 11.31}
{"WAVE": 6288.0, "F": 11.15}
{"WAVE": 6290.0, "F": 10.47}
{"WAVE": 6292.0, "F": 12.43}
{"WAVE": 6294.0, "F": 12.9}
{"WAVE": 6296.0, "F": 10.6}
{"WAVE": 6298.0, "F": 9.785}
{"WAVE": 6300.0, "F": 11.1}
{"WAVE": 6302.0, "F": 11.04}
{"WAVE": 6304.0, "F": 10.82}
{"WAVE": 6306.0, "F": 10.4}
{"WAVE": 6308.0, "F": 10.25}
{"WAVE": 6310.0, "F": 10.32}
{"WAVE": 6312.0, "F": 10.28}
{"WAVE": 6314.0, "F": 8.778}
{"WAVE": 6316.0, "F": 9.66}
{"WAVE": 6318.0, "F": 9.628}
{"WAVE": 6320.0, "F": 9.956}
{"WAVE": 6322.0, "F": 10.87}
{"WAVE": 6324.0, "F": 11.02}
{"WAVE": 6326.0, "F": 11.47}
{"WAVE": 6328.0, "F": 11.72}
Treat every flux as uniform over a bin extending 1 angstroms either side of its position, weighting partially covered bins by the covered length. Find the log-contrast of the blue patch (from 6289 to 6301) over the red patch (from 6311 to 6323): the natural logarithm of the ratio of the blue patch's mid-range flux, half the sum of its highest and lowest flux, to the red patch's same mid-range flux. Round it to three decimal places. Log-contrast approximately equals 0.144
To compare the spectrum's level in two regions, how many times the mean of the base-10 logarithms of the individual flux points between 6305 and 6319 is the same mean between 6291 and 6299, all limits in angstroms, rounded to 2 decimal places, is 0.94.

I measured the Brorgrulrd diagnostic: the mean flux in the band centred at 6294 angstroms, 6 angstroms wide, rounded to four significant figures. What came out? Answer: 11.98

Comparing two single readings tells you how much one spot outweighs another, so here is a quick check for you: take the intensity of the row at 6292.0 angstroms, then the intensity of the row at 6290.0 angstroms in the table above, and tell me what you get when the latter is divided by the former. 0.84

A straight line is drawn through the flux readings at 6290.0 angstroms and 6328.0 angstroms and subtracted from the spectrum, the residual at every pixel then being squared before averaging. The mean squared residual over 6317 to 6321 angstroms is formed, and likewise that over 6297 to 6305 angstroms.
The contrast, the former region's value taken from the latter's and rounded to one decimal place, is -2.4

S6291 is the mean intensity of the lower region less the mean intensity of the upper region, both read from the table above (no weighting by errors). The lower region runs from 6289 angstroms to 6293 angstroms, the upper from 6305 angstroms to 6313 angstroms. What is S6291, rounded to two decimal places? 1.14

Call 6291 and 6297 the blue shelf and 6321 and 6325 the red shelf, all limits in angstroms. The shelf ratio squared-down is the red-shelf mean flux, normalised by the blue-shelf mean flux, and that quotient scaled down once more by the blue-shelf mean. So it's 0.076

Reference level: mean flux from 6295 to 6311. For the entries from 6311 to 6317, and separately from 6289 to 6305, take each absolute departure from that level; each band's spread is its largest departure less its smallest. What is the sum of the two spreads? 3.8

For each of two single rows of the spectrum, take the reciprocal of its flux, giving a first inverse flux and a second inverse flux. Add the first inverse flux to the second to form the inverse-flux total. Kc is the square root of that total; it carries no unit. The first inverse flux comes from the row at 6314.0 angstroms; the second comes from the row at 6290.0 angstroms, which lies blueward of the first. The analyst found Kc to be 0.458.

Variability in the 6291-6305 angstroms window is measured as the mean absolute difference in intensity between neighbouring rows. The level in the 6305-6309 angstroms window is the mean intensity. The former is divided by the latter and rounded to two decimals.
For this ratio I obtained 0.08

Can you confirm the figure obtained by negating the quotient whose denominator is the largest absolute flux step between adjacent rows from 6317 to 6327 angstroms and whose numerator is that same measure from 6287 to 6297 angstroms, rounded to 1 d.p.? -2.5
